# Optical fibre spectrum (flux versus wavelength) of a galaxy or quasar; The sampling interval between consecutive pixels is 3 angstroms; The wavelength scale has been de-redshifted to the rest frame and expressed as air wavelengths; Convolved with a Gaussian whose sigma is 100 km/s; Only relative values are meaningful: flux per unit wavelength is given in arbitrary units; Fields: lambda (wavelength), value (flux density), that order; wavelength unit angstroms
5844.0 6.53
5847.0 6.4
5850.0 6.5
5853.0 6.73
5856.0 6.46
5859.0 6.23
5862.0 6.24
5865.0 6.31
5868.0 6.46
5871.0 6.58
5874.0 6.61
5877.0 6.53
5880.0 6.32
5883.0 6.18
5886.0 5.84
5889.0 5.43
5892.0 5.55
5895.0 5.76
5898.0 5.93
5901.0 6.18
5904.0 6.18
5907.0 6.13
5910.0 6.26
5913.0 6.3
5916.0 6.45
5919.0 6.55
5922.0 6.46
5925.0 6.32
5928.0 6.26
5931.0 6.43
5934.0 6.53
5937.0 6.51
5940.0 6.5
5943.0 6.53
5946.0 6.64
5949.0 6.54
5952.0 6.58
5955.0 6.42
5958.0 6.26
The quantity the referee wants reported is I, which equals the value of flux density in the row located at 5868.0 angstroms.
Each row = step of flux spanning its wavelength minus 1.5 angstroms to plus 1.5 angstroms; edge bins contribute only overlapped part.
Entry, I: 6.46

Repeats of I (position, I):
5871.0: 6.58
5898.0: 5.93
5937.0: 6.51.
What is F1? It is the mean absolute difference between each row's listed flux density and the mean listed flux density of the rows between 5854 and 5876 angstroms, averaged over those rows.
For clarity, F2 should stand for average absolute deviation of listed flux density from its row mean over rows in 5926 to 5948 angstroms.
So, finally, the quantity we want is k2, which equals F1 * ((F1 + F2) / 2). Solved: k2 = 0.014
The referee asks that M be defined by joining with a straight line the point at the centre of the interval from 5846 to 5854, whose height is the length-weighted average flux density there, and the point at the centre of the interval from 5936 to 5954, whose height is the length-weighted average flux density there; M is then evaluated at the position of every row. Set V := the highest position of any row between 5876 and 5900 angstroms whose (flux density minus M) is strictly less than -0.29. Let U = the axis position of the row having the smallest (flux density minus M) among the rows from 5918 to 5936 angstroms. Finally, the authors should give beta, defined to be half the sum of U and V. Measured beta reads 5913.0 angstroms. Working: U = 5928.0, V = 5898.0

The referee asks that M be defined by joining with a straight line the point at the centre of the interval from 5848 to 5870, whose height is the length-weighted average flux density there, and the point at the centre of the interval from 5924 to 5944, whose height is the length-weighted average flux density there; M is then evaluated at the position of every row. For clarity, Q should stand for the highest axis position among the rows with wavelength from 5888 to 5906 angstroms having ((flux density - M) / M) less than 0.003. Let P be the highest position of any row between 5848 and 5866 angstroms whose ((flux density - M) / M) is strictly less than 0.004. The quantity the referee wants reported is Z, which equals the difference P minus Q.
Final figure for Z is -39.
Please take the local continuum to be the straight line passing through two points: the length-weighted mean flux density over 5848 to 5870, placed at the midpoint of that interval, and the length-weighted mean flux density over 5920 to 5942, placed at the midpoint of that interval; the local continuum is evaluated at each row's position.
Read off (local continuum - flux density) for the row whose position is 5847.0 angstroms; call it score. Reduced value 0.02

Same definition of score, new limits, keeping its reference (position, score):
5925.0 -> 0.11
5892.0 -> 0.88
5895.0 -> 0.67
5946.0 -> -0.20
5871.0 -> -0.16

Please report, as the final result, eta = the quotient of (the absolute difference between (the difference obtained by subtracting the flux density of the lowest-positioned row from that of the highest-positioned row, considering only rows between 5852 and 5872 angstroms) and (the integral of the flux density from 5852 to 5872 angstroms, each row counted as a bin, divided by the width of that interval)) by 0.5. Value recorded 13.1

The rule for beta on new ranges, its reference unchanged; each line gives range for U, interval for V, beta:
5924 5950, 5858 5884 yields 5905.5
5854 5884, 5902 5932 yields 5895.0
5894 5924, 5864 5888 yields 5890.5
